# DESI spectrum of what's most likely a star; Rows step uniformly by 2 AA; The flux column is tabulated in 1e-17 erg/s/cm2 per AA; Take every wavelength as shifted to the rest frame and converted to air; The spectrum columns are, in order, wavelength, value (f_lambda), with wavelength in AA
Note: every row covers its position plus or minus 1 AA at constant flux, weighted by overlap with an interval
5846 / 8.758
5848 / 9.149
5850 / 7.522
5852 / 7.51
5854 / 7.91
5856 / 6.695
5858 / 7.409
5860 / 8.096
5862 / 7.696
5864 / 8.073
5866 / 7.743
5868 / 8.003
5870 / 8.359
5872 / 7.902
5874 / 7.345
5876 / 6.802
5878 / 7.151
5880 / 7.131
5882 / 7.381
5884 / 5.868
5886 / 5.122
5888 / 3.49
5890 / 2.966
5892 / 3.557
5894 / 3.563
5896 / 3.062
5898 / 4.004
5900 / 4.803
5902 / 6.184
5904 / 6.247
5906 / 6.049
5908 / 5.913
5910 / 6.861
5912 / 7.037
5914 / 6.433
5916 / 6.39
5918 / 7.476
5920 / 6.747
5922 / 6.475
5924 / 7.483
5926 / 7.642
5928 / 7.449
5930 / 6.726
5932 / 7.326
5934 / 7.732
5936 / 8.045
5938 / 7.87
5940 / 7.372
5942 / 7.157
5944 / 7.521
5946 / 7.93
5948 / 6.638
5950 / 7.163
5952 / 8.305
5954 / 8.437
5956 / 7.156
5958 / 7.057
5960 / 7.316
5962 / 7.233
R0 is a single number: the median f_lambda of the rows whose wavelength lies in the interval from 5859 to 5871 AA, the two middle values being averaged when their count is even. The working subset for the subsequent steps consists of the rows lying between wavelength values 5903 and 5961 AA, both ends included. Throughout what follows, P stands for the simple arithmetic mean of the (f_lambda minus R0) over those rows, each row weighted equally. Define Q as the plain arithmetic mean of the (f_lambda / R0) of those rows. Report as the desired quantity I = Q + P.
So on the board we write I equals 0.02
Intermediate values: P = -0.9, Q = 0.89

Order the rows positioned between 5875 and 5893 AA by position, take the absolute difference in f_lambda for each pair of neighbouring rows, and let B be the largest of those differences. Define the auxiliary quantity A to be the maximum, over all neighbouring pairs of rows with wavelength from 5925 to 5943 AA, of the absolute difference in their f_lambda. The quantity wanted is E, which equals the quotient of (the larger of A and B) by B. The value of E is 1.00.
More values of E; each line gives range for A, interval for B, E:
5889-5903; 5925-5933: 1.91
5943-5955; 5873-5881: 2.38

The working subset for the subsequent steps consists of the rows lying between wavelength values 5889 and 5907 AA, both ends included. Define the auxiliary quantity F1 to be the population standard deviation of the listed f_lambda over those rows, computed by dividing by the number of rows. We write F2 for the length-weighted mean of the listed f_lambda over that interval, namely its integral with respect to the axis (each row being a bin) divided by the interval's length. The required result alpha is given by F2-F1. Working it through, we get 3.2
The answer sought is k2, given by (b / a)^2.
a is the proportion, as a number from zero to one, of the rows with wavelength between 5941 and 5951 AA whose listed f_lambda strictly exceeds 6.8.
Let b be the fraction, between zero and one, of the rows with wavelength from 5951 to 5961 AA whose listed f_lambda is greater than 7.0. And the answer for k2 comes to 1.6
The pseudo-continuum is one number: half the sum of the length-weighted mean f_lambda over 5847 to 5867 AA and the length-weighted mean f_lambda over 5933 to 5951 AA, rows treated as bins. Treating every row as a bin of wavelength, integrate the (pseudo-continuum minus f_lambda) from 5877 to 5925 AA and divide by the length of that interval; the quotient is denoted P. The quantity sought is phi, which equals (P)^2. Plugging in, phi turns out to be 3.7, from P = 1.9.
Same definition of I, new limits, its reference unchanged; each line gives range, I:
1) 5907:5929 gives -0.28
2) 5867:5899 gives -1.59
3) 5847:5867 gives 0.71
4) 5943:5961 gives 0.40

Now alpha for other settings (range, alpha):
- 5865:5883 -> 7.1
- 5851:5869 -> 7.3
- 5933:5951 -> 7.1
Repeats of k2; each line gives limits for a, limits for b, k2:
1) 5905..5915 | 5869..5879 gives 4.0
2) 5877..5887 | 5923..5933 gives 1.8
